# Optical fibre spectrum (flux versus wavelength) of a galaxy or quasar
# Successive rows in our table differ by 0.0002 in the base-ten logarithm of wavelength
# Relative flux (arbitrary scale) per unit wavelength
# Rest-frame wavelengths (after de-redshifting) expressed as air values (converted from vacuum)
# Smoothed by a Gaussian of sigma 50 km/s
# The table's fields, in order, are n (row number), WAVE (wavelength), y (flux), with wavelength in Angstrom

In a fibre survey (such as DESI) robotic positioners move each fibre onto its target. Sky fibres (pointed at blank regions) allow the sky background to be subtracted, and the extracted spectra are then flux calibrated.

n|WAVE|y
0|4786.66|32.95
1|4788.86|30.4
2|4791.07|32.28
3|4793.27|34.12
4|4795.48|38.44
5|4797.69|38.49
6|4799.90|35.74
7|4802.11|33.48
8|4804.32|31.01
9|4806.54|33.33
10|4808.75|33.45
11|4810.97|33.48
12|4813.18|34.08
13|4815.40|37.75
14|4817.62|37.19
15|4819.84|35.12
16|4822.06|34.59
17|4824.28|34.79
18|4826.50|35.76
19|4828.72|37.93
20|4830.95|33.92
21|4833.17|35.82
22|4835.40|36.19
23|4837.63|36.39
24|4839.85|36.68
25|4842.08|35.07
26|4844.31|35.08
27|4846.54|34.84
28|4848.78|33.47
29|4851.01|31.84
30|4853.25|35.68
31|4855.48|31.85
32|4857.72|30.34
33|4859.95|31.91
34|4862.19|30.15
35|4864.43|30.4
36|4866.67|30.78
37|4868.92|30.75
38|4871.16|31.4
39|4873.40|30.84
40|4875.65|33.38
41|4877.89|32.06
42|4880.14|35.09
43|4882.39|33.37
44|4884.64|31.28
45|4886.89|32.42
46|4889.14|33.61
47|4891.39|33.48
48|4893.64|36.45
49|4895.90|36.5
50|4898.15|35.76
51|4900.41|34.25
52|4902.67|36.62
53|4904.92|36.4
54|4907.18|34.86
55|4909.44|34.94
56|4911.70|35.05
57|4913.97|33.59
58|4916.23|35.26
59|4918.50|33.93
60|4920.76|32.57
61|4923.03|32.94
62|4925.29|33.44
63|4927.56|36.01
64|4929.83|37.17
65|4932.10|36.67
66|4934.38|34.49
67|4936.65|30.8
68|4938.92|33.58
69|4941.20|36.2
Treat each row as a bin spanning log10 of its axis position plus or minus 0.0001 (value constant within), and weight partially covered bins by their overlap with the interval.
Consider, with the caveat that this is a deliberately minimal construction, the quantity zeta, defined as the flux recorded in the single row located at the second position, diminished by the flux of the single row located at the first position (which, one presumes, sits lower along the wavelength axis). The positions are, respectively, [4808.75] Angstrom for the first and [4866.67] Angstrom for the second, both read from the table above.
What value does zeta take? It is -2.7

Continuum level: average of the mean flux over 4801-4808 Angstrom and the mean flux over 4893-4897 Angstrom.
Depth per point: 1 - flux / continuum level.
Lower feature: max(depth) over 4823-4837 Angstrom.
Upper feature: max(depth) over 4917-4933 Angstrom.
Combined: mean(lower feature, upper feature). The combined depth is 0.04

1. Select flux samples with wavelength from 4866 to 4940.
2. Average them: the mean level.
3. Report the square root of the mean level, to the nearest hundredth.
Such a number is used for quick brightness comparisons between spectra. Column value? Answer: 5.83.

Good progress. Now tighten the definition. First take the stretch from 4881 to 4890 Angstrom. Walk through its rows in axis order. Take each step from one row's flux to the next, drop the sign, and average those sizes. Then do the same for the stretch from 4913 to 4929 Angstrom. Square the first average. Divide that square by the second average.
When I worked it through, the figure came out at 1.7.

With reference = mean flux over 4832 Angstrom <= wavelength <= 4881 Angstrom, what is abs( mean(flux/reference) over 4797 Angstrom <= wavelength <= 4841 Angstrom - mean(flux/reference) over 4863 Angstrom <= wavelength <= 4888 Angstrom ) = 0.099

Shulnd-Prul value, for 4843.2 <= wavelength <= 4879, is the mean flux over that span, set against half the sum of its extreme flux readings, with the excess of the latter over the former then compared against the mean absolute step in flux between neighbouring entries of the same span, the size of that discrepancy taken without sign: 0.69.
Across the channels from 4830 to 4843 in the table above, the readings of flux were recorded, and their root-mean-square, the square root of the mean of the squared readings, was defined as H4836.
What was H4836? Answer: 35.7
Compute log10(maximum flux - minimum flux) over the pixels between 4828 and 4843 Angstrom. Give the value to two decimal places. 0.60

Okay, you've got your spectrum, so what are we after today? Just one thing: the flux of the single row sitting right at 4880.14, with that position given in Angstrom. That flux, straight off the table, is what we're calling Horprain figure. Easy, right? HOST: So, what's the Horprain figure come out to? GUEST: 35.09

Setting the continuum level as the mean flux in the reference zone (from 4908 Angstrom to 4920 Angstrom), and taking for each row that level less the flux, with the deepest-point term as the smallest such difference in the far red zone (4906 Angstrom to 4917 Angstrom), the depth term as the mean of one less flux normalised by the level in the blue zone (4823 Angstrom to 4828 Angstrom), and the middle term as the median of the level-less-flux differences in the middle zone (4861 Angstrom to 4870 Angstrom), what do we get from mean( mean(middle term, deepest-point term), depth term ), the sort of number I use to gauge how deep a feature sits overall 0.8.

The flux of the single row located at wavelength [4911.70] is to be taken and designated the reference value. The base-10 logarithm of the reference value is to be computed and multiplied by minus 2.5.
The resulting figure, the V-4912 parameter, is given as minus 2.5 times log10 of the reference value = -3.86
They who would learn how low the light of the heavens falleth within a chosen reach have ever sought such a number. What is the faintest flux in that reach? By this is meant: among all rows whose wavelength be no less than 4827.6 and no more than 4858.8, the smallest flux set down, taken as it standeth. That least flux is 30.34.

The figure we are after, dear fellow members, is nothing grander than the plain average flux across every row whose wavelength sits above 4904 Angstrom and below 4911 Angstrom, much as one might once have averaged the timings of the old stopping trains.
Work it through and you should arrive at 35.4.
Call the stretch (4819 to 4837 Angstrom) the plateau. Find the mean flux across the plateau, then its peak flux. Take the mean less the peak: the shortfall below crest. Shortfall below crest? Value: -2.4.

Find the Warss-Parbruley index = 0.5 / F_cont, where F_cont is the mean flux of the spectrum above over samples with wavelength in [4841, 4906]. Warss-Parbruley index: 0.0150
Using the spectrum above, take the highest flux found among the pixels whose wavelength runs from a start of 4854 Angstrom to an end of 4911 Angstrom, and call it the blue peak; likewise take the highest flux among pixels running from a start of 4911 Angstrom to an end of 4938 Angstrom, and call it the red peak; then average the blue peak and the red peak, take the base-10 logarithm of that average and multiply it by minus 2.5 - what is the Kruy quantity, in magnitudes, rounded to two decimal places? -3.92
